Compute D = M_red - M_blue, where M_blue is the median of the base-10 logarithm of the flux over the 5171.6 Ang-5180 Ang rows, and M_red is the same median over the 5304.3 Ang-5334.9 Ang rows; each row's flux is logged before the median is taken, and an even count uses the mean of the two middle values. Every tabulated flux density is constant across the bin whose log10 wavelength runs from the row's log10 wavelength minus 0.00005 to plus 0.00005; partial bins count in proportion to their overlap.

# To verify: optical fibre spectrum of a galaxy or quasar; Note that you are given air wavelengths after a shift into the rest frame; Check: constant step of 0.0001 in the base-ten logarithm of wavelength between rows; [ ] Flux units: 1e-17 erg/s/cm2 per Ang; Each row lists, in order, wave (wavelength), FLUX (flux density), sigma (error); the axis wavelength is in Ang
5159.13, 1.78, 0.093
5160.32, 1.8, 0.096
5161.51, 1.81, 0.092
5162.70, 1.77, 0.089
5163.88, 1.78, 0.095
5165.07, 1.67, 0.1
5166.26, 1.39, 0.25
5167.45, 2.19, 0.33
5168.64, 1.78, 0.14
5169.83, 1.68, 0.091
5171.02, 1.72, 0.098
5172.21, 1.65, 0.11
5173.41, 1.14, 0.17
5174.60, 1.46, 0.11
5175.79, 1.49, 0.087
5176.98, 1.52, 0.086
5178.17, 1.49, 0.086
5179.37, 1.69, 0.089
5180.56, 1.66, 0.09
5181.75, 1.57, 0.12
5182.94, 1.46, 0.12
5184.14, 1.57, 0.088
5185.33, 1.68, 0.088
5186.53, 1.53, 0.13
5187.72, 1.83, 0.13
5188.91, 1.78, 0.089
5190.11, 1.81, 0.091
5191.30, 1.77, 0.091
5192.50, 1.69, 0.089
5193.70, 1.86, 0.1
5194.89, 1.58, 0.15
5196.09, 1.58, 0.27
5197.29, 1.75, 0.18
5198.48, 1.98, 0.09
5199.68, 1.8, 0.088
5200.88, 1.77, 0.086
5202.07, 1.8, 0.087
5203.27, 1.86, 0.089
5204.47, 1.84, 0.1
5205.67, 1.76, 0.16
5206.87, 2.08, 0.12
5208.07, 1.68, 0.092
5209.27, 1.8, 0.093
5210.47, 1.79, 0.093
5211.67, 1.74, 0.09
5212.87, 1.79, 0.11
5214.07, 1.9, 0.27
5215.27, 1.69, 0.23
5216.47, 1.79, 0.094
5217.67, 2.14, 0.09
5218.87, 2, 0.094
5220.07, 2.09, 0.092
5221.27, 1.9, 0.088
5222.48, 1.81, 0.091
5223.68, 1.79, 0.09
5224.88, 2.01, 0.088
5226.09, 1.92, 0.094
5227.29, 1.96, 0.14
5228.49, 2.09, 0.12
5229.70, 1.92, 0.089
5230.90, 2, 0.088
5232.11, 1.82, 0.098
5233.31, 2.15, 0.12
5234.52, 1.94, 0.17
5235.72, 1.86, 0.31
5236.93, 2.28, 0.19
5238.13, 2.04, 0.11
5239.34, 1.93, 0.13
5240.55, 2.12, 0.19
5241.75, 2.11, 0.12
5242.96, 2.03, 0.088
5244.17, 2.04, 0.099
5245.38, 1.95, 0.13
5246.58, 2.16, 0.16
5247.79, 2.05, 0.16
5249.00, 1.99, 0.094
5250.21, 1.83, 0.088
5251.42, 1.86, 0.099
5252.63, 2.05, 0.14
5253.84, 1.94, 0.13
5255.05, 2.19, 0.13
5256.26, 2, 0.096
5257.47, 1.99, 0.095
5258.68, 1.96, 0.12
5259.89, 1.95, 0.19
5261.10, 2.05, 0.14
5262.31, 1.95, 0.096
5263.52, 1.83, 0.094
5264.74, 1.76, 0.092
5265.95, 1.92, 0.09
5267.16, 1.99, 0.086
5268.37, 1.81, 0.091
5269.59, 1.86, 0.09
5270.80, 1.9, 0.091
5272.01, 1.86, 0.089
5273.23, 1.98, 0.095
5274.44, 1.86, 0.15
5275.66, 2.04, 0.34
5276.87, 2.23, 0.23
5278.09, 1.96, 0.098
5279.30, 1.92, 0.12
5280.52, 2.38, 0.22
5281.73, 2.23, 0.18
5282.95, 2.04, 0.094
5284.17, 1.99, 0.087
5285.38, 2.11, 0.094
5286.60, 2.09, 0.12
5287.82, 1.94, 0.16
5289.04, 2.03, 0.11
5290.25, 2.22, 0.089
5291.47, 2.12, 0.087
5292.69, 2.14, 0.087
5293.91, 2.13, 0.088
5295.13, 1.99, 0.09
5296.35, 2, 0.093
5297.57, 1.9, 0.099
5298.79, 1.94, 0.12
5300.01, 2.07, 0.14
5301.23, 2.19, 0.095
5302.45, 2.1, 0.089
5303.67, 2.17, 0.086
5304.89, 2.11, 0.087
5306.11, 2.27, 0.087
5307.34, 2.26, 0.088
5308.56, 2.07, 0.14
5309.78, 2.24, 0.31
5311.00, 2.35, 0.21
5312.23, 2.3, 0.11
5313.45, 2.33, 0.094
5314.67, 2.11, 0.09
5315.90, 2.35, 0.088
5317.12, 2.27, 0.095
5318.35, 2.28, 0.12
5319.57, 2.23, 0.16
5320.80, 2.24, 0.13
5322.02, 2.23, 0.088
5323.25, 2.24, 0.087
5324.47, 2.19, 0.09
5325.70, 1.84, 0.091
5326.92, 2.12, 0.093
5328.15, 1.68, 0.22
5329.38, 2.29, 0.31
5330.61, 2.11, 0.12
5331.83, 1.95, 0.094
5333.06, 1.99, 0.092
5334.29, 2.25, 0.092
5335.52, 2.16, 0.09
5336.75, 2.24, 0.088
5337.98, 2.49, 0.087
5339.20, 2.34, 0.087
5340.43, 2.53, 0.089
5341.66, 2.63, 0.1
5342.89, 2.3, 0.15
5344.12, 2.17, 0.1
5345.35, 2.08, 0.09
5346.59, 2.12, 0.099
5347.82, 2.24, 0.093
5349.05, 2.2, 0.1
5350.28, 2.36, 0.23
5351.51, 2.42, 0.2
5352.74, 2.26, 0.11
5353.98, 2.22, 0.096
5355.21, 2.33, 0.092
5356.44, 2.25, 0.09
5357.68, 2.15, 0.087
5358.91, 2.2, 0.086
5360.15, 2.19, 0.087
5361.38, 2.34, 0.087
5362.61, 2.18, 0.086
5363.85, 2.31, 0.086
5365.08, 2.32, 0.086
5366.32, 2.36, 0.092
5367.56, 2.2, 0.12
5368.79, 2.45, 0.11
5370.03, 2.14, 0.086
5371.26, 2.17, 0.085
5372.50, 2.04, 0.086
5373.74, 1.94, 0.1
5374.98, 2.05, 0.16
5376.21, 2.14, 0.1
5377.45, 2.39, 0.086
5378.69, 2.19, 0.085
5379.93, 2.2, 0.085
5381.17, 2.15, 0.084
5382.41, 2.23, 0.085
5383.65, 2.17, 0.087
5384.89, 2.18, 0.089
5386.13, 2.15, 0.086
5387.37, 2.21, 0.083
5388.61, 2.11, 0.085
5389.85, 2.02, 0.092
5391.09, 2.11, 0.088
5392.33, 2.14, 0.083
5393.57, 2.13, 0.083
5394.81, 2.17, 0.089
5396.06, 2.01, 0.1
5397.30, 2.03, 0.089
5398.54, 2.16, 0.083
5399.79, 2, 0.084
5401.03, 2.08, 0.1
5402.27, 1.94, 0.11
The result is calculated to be 0.18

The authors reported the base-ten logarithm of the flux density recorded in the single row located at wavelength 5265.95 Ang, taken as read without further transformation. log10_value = 0.283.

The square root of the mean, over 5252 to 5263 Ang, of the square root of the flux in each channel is 1.19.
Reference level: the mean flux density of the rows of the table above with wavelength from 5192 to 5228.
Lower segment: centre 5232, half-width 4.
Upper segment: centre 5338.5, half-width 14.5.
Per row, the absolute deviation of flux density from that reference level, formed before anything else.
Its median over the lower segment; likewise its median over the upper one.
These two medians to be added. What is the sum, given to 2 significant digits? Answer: 0.48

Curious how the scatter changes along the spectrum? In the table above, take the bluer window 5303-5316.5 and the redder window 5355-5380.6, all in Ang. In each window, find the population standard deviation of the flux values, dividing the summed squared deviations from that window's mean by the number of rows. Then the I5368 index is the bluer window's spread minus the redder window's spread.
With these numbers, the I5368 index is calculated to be -0.02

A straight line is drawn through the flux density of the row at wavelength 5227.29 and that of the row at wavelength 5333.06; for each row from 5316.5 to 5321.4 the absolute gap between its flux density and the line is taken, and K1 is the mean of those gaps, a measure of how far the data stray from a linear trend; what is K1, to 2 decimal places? 0.27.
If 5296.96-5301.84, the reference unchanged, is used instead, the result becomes 0.10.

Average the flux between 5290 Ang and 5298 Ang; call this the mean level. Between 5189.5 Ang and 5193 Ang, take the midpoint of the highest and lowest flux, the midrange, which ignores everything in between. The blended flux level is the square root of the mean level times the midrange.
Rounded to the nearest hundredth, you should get 1.90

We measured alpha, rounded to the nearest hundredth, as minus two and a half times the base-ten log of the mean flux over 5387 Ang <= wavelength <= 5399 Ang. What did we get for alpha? -0.81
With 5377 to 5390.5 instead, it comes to -0.85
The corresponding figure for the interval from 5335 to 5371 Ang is -0.90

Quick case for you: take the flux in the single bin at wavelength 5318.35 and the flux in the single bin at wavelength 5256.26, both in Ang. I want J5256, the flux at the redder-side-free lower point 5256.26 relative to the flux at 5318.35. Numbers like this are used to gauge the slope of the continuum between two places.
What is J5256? 0.88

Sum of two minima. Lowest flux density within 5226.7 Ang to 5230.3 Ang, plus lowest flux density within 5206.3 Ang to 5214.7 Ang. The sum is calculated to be 3.60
